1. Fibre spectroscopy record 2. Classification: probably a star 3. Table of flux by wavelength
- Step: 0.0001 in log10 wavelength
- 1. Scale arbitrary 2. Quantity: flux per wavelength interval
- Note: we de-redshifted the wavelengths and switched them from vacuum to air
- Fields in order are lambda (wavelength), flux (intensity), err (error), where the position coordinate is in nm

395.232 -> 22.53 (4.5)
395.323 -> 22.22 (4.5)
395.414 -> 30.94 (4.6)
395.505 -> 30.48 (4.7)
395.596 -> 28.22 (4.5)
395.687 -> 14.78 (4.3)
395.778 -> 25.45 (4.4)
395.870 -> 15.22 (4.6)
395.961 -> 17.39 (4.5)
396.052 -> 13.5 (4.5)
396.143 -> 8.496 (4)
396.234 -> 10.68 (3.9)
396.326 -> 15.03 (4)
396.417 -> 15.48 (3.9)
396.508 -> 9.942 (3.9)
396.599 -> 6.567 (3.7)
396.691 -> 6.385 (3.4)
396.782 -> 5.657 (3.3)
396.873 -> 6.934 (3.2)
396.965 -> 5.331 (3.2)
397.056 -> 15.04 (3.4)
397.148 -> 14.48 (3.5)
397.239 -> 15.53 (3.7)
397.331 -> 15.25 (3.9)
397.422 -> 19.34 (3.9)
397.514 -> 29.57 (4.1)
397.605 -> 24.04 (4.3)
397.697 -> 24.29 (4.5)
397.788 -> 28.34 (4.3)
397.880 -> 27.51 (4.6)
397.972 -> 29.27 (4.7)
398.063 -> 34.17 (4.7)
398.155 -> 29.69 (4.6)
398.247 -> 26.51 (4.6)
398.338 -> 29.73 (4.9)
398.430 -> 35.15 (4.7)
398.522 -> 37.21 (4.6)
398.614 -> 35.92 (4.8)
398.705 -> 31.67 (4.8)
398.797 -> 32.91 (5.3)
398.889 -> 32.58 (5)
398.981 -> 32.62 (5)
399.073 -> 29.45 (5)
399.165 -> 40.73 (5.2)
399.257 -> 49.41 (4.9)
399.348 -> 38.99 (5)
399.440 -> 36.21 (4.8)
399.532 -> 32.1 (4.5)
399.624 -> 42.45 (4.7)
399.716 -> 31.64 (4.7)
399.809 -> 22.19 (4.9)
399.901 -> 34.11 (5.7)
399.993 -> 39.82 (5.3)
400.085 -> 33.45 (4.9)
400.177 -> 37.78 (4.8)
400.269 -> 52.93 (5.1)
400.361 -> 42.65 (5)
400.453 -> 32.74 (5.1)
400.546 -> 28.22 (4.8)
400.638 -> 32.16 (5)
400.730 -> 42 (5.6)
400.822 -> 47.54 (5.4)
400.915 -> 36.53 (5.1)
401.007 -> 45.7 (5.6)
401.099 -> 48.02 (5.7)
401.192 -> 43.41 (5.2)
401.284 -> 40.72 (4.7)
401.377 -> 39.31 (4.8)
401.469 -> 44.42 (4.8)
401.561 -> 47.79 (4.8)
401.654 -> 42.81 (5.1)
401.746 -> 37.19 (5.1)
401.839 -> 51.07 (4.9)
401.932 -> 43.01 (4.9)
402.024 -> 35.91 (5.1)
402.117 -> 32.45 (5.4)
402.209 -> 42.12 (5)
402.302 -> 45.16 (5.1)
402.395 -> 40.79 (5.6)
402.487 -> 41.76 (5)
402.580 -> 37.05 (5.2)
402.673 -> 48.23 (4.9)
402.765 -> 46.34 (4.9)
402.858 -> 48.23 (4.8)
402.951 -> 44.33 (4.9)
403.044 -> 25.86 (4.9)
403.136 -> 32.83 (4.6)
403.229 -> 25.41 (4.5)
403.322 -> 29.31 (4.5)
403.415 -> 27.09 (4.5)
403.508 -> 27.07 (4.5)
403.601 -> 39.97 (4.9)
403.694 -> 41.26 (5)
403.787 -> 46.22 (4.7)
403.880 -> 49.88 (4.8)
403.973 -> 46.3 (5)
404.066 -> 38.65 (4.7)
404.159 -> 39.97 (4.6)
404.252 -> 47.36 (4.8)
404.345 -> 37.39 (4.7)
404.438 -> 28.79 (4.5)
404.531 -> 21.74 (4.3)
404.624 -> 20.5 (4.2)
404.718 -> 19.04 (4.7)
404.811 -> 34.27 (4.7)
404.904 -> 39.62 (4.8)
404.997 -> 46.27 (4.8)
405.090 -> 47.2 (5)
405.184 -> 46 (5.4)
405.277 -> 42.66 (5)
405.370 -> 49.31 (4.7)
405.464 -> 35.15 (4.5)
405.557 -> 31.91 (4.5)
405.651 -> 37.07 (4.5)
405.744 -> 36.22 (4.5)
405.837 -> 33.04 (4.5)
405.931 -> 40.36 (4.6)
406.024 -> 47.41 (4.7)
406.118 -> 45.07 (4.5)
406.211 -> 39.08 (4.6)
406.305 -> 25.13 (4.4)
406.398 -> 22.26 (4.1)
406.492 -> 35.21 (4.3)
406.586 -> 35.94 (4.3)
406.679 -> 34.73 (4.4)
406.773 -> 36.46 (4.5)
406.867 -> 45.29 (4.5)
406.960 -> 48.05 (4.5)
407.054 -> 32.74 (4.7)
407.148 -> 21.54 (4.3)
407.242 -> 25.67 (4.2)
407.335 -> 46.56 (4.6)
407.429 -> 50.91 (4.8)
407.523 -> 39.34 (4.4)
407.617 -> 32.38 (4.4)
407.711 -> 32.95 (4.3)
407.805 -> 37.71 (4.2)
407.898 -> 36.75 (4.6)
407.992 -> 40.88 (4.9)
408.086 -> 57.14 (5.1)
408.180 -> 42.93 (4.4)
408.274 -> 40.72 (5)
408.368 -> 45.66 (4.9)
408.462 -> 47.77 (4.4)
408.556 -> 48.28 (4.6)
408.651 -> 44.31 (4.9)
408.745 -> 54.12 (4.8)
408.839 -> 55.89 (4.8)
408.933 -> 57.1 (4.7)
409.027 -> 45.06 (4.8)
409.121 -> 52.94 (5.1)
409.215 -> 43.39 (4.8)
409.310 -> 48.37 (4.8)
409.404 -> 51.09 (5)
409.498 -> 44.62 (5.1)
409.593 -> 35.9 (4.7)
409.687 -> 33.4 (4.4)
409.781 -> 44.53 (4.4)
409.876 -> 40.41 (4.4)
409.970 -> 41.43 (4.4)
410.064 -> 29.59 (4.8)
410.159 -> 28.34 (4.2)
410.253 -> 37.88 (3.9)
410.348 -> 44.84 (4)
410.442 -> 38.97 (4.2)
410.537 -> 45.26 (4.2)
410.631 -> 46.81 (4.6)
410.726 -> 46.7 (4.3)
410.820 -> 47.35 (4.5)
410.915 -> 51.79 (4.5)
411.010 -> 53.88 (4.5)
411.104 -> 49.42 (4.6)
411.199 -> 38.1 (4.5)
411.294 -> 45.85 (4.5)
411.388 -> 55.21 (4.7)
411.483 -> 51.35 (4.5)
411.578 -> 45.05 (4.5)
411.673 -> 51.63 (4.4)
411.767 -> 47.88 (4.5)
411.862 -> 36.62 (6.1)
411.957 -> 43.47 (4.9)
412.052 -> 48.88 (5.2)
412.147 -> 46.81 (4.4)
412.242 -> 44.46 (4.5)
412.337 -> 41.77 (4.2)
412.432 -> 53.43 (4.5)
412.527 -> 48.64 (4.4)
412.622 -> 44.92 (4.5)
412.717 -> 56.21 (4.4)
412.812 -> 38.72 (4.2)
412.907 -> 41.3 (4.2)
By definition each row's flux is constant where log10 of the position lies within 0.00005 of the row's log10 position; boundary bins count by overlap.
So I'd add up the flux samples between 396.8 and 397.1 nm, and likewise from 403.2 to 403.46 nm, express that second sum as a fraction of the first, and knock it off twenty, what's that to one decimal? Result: 17.0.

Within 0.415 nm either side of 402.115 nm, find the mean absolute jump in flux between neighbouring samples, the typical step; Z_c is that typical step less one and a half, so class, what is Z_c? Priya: 4.8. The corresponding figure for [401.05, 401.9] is 3.7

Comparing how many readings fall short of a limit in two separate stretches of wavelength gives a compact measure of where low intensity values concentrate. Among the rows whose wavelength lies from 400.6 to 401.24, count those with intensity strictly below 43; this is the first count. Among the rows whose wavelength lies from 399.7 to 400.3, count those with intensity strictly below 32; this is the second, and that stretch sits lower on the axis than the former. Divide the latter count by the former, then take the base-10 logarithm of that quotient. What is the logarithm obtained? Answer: -0.18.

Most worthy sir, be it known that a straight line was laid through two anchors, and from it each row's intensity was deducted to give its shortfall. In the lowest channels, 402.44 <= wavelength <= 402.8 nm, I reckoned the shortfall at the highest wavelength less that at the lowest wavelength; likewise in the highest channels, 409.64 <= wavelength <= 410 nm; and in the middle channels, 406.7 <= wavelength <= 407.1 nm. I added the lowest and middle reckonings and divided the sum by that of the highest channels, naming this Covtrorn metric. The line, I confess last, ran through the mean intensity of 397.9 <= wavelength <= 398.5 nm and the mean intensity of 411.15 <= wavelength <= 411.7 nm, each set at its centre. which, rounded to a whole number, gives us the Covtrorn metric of 0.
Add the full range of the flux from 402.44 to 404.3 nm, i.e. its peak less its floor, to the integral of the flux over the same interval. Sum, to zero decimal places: 97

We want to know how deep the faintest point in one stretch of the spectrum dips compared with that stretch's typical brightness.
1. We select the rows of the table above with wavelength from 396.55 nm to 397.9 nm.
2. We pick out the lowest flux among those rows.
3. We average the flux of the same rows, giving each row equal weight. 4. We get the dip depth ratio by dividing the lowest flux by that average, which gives 0.33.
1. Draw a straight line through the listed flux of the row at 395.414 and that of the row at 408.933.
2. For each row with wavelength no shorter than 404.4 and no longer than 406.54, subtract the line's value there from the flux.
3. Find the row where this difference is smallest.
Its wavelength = 406.398 nm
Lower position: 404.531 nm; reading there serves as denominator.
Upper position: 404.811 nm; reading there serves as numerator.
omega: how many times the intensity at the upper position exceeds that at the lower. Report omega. 1.6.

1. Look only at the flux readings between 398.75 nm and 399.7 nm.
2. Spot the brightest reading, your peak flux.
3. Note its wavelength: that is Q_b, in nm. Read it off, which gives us 399.257 nm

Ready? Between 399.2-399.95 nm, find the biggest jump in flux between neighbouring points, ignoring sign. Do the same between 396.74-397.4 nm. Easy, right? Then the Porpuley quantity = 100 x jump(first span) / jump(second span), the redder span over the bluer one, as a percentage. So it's 123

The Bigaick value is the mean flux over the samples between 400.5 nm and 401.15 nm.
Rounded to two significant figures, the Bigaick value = 40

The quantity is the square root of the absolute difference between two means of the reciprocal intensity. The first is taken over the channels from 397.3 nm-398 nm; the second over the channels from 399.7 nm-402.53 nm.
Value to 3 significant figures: 0.128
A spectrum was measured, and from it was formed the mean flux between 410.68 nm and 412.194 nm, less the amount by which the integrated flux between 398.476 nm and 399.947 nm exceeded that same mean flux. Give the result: 44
